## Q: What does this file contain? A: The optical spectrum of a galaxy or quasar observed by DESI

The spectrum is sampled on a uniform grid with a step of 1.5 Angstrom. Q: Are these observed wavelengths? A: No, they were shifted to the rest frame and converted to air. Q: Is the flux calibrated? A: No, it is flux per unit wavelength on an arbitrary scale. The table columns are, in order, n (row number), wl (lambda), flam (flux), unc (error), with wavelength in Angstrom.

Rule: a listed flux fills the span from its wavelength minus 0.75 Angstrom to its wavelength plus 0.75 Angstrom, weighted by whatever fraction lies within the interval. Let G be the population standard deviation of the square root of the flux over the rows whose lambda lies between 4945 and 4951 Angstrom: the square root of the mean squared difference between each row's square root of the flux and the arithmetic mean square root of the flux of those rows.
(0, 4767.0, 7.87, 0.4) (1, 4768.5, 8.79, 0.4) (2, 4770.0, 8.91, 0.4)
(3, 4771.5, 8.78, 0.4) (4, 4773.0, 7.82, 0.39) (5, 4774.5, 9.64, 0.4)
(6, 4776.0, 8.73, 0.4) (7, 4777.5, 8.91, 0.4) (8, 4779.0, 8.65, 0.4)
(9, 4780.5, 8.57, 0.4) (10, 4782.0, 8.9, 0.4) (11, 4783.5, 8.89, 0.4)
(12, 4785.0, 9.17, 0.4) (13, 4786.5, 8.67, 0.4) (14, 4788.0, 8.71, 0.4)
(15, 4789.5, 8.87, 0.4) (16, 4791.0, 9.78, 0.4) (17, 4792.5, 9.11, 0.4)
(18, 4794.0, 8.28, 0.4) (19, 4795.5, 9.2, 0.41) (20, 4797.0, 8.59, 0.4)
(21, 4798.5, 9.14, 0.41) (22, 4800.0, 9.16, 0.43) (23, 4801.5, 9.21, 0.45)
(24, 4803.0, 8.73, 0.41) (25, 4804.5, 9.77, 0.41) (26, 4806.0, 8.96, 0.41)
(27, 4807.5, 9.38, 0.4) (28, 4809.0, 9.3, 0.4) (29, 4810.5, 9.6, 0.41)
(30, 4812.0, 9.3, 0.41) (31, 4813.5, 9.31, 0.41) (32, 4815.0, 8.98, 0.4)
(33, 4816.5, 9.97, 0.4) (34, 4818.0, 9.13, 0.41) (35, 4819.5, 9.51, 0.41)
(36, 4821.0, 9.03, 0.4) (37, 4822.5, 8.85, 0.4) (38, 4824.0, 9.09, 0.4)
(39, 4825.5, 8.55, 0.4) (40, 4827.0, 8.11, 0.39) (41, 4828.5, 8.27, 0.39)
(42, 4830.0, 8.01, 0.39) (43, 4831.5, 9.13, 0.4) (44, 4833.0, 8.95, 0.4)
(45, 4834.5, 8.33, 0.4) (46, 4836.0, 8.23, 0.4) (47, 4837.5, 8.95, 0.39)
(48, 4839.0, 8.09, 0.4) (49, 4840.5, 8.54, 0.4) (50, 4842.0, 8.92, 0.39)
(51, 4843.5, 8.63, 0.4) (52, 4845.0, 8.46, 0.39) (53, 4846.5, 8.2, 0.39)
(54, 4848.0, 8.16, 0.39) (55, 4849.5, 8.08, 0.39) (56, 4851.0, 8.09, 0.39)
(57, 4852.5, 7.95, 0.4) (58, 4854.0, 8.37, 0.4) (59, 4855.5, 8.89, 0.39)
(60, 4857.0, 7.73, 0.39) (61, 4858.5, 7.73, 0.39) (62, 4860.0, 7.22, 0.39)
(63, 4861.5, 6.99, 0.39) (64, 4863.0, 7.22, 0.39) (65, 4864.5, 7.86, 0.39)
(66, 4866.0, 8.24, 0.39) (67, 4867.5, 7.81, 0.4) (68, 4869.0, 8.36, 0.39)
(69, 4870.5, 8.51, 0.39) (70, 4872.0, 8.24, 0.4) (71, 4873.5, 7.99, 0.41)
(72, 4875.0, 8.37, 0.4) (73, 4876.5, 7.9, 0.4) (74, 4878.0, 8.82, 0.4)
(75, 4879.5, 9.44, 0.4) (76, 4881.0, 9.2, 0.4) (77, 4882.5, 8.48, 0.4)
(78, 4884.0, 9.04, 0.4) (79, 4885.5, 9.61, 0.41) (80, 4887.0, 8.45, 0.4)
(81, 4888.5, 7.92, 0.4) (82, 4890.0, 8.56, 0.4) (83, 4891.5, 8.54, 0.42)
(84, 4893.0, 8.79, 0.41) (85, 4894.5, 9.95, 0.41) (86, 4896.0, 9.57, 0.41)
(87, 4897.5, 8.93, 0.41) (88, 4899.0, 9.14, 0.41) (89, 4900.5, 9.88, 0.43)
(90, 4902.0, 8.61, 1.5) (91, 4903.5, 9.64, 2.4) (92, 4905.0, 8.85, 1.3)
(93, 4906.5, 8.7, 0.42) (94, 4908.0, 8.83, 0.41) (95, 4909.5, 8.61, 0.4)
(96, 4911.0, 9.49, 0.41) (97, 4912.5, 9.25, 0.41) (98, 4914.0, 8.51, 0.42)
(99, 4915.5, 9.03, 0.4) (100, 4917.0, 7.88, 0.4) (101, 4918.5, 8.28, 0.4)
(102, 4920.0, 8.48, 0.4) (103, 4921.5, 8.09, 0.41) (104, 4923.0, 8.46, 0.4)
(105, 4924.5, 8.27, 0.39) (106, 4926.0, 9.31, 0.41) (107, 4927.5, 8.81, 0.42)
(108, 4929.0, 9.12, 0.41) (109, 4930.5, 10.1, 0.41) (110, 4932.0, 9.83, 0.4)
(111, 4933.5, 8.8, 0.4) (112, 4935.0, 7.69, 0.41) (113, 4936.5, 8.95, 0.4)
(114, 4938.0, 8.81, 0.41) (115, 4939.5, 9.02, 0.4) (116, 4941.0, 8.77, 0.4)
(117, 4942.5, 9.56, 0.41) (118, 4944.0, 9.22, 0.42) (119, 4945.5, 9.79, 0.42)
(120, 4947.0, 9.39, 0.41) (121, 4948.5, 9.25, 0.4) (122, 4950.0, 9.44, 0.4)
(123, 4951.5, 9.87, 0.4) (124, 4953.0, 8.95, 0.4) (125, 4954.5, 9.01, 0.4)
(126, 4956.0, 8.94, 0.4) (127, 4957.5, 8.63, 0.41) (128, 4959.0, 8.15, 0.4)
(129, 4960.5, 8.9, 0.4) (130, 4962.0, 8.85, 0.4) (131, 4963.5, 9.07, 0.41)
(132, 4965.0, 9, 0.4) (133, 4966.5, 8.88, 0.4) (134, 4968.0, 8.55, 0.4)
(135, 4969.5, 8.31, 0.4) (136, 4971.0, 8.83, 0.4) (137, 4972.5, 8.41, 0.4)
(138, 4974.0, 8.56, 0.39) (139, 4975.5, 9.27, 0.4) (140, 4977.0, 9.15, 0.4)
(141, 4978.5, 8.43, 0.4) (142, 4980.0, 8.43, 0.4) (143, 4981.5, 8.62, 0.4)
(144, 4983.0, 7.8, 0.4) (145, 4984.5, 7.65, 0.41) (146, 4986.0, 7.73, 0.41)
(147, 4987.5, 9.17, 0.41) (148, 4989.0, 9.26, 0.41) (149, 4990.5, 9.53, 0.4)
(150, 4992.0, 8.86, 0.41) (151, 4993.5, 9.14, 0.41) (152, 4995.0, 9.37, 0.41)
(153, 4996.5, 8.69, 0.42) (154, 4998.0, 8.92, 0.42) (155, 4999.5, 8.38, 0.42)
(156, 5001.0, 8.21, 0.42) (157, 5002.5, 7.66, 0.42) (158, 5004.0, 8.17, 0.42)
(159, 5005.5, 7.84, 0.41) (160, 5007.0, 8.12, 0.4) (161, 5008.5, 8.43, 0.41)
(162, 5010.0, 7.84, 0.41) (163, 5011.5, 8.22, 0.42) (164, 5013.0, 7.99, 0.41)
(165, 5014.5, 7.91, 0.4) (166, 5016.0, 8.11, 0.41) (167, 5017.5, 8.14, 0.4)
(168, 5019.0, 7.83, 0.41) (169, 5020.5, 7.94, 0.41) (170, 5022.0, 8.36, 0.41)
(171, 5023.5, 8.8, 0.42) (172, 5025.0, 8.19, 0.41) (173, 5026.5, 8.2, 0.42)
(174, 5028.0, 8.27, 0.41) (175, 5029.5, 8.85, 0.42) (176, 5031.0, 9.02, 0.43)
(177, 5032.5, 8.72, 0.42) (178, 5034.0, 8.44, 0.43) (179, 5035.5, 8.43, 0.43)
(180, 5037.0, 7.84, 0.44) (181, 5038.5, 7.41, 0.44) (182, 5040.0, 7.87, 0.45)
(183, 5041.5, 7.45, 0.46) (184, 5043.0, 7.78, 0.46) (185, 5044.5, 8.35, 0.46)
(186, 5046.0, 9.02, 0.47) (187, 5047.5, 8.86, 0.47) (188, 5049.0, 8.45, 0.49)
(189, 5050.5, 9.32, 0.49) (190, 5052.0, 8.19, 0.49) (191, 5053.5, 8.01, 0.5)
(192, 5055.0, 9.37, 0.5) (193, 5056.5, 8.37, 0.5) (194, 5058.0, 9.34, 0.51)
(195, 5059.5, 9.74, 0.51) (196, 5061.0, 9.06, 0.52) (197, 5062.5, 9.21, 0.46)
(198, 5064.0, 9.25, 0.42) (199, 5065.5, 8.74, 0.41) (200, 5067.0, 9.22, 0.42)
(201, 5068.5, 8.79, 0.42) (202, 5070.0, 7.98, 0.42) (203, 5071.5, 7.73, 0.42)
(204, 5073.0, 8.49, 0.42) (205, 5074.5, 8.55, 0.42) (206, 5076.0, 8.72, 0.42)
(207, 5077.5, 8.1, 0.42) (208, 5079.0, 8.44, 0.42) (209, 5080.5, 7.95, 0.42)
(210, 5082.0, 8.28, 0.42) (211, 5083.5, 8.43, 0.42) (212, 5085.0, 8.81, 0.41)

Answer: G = 0.032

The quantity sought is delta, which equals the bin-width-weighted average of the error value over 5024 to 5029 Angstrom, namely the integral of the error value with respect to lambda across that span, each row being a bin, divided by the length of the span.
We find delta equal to 0.414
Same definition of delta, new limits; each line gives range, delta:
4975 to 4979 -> 0.400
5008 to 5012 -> 0.413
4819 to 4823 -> 0.403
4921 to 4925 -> 0.400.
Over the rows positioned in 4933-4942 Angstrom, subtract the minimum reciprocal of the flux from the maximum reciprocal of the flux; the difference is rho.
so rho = 0.019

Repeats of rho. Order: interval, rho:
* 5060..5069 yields 0.006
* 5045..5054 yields 0.018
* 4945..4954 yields 0.010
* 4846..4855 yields 0.006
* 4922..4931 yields 0.022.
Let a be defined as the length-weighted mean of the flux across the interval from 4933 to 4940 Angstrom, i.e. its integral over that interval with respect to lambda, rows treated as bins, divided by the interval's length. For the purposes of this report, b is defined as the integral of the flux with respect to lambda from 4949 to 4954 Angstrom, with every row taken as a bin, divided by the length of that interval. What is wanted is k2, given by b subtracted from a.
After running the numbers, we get -0.76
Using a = 8.6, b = 9.4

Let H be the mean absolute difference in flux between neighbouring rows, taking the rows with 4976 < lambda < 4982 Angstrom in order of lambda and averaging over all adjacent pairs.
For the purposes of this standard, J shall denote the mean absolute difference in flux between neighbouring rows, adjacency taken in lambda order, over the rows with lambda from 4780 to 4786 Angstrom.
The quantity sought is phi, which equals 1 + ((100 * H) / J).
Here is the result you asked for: 148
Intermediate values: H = 0.30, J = 0.21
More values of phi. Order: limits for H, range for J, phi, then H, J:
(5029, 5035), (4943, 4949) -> 69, 0.25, 0.37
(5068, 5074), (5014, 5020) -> 338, 0.61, 0.18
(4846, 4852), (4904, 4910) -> 27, 0.04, 0.17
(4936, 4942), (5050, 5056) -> 23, 0.20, 0.89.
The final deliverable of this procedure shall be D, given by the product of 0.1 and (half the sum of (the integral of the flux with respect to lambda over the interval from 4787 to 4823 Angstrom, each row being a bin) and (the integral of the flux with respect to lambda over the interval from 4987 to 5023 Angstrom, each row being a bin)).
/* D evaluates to 31.6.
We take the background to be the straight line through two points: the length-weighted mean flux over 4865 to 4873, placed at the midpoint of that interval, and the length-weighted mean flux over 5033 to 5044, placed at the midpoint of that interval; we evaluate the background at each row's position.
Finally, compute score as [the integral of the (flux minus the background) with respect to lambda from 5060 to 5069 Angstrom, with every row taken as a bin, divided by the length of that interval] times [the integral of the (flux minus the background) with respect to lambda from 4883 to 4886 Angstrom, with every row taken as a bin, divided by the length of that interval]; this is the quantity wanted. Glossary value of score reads 1.3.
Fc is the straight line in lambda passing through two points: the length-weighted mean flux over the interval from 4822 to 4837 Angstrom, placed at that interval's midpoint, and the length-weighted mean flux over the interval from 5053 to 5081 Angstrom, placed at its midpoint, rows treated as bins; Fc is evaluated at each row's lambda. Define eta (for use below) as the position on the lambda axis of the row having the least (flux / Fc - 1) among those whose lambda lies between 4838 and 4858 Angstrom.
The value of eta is 4857.0 Angstrom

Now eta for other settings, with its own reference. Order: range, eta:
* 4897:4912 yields 4909.5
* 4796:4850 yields 4830.0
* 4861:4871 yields 4861.5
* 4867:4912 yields 4867.5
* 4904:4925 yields 4917.0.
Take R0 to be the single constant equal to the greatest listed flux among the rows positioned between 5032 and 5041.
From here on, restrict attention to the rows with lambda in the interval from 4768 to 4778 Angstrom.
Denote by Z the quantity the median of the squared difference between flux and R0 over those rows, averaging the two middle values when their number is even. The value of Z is 0.04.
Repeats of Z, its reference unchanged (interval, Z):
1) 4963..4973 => 0.08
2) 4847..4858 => 0.40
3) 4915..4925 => 0.19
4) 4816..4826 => 0.14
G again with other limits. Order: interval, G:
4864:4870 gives 0.042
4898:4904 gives 0.080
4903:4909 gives 0.061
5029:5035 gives 0.036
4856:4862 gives 0.059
